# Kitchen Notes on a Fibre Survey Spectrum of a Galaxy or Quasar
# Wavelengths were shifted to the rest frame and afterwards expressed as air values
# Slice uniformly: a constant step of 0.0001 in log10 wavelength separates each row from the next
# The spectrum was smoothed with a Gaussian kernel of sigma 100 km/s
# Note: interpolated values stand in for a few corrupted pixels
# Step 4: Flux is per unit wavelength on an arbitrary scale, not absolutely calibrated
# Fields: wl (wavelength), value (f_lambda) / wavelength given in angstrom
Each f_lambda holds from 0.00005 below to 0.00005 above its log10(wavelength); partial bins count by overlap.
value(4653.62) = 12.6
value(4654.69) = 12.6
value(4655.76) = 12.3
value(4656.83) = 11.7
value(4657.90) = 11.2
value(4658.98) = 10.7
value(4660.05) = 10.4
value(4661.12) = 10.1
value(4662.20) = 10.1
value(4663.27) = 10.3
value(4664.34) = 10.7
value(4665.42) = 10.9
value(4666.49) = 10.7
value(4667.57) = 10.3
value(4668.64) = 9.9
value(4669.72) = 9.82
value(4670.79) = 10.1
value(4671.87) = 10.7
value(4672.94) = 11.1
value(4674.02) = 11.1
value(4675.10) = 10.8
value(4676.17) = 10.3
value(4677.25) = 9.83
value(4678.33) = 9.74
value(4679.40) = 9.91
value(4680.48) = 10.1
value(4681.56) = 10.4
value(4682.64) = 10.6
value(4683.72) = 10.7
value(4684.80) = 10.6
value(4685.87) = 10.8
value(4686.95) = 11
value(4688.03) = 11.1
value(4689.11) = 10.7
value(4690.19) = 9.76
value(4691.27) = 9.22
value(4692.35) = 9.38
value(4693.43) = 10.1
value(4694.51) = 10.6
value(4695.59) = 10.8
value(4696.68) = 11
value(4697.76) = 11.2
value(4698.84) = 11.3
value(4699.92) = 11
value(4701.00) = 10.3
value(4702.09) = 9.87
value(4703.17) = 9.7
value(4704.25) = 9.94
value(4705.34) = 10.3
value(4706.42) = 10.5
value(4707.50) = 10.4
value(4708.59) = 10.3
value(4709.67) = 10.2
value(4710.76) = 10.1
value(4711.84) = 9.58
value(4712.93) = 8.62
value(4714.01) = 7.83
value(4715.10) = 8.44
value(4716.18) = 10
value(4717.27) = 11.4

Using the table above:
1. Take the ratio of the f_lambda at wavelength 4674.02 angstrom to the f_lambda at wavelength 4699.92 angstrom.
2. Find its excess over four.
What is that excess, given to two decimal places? -2.99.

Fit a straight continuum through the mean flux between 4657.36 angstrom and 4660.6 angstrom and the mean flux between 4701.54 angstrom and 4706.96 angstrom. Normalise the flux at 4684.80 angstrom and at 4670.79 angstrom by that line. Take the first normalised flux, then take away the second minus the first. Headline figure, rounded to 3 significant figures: 1.09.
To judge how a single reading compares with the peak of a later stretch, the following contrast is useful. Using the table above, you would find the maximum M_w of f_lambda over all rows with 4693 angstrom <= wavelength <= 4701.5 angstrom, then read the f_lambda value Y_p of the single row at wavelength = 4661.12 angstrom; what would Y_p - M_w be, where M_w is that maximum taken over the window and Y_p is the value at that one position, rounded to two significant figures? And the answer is -1.2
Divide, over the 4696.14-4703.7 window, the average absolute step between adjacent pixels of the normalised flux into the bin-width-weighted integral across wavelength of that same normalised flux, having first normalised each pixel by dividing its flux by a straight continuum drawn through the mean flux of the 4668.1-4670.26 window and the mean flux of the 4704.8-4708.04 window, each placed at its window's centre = 250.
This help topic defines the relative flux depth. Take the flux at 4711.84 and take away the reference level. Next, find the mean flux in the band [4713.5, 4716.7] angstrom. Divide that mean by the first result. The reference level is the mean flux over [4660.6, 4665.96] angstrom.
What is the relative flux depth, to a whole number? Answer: -10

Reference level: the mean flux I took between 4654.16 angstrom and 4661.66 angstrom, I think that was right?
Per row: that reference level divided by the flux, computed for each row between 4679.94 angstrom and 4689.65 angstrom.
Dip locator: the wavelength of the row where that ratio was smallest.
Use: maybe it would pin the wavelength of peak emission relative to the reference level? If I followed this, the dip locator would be 4688.03 angstrom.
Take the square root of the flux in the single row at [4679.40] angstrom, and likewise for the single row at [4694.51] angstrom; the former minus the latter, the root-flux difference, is -0.11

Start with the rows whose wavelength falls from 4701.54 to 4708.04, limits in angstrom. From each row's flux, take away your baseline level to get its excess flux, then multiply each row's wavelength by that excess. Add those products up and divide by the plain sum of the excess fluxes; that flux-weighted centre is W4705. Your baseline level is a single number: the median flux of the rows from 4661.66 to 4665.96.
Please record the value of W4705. 4703.5 angstrom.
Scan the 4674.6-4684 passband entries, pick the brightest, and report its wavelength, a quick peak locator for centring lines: 4675.10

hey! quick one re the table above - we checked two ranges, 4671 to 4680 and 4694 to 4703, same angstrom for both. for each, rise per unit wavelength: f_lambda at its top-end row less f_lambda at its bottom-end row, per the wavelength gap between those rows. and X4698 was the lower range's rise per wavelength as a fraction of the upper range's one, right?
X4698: 1.1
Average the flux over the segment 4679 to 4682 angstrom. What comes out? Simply 10.1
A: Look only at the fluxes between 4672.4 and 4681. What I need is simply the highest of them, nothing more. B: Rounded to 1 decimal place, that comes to 11.1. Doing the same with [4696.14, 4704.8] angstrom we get 11.3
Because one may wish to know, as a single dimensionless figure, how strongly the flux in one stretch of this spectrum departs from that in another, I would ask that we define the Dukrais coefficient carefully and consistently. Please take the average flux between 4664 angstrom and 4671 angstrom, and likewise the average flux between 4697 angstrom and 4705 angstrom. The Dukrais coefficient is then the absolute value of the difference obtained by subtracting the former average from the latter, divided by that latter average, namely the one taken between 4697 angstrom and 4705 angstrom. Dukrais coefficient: 0.01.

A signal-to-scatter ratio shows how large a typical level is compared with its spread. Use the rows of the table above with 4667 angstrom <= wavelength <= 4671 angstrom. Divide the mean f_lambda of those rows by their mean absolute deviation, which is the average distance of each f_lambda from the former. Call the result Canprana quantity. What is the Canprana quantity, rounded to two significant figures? 59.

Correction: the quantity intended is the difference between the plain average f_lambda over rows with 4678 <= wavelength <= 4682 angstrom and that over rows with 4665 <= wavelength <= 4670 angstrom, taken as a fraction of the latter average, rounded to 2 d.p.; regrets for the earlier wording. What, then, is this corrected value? -0.03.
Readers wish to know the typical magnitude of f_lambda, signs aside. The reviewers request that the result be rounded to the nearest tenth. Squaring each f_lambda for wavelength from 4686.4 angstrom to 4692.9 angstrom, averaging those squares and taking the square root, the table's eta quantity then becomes 10.2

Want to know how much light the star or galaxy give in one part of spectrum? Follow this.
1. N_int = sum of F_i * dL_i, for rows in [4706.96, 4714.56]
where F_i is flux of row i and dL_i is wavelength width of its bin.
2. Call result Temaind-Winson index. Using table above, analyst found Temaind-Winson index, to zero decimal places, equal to 73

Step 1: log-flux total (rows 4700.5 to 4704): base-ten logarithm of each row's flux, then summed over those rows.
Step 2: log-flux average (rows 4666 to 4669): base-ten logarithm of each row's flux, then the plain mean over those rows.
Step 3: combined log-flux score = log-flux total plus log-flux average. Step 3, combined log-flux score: 4.01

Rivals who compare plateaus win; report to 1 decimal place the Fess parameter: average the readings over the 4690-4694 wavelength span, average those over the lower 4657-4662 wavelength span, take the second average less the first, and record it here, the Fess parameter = 1.0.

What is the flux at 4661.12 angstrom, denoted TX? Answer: 10.1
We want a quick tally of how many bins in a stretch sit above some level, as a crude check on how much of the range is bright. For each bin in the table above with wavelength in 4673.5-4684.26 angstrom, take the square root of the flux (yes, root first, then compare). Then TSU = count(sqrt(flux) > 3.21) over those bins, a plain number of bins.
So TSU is 5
